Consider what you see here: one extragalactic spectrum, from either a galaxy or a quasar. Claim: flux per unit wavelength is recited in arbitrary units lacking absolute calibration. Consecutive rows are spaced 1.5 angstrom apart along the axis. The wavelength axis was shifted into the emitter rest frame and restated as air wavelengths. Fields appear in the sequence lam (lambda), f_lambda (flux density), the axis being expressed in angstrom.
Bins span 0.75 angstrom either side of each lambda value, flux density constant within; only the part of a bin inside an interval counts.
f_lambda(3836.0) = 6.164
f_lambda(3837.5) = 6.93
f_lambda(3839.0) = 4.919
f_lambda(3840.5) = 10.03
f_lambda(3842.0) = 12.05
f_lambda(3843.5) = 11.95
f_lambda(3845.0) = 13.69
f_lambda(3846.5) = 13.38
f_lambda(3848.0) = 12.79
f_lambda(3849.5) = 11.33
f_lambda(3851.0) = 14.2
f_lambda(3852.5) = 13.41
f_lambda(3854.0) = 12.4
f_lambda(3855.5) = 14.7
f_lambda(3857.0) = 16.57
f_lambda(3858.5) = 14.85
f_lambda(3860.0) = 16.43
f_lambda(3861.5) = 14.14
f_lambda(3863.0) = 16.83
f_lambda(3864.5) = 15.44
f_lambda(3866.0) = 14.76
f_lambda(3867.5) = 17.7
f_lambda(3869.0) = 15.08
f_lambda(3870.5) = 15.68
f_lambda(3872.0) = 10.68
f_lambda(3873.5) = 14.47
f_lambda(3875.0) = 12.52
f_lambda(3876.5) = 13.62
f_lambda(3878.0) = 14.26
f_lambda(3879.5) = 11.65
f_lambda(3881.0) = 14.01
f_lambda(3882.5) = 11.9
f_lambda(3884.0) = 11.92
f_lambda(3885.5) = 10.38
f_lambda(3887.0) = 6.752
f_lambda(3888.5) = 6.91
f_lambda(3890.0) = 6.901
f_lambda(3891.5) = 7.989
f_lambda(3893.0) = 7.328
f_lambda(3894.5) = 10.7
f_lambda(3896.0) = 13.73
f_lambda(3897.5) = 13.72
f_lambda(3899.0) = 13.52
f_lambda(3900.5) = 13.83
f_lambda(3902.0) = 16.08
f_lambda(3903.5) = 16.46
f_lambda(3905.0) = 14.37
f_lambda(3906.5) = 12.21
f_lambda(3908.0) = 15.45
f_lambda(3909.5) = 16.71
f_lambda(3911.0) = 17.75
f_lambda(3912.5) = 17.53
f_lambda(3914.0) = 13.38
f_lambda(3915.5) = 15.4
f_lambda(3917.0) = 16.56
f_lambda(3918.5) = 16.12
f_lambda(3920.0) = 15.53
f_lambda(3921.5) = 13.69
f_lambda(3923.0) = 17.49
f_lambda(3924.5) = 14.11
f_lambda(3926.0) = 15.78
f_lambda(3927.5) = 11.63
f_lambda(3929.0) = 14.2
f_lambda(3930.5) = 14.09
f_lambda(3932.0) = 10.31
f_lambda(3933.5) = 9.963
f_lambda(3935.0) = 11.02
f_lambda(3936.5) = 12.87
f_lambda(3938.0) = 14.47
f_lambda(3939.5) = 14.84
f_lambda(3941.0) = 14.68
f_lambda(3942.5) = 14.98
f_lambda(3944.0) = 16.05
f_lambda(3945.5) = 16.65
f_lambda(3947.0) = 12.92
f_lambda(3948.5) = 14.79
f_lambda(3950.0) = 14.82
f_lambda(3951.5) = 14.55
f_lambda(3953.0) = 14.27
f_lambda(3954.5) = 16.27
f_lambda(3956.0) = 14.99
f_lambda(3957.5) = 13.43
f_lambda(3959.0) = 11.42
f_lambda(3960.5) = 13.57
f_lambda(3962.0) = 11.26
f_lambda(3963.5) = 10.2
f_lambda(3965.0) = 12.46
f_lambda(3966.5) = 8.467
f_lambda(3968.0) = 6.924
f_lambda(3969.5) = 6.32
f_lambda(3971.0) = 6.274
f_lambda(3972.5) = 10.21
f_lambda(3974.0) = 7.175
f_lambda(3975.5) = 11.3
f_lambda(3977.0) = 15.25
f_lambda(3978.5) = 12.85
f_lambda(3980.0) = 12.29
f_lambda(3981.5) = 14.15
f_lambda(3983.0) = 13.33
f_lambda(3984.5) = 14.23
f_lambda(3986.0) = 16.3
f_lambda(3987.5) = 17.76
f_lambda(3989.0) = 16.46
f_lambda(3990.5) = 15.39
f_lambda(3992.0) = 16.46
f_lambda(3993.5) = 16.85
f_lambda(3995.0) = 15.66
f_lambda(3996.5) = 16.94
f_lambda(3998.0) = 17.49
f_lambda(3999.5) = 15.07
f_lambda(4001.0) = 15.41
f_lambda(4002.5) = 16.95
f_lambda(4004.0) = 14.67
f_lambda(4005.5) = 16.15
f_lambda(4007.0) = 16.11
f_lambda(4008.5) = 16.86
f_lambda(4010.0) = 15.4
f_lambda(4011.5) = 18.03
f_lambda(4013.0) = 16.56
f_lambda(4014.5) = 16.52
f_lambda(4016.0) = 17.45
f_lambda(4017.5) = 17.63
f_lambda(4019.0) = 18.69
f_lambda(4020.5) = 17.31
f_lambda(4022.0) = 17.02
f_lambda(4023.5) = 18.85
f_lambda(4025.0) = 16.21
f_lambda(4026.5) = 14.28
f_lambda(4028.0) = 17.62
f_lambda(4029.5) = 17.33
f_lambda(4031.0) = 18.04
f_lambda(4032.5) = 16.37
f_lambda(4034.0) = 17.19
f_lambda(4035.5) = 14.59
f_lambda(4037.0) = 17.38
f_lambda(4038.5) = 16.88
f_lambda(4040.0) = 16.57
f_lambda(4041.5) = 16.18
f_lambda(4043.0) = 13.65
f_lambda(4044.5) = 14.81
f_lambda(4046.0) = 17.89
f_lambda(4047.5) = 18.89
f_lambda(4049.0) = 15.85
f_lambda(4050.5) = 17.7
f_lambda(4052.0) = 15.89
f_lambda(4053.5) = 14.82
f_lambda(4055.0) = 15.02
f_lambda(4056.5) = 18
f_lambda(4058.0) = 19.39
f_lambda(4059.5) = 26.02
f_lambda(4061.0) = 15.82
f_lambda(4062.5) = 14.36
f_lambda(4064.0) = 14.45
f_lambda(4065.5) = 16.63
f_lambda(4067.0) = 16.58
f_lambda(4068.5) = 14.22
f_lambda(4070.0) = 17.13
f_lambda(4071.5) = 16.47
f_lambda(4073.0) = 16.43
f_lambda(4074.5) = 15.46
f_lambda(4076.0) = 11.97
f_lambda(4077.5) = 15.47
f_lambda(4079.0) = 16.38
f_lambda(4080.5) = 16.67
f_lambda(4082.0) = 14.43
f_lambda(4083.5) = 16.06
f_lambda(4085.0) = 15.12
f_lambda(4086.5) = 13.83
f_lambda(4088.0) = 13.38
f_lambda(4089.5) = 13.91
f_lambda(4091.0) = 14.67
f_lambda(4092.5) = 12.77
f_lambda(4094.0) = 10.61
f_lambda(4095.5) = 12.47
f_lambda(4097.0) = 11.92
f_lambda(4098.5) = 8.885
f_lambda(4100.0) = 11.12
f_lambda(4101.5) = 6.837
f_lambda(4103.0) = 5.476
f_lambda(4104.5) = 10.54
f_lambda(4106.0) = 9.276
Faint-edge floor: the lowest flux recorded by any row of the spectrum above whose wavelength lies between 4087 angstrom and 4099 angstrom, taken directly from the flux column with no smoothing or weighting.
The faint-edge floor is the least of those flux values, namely 8.885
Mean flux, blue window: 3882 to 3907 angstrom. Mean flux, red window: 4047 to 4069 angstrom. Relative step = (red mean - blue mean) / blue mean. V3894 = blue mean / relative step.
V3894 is 24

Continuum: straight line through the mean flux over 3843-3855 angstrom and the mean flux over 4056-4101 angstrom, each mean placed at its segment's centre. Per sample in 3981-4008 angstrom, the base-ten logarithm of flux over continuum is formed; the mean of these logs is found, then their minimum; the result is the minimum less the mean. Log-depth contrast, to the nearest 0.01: -0.07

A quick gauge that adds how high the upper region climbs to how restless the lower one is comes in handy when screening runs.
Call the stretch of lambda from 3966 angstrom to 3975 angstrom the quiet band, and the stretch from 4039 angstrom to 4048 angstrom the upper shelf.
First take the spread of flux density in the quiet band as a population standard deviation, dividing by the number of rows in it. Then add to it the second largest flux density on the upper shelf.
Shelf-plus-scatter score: 19.3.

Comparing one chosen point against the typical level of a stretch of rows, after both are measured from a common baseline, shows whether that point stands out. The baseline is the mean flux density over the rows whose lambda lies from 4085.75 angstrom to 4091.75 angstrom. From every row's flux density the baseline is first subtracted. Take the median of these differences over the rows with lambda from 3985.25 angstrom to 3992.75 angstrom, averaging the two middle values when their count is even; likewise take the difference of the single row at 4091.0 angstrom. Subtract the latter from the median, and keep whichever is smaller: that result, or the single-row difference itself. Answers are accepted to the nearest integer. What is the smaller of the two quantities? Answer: 1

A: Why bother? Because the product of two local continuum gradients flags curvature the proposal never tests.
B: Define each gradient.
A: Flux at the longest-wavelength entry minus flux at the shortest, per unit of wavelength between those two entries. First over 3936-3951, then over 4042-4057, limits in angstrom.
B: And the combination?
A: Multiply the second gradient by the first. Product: 0.05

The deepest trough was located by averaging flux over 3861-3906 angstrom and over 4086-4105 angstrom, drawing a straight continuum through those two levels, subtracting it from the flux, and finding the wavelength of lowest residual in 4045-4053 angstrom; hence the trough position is 4049.0 angstrom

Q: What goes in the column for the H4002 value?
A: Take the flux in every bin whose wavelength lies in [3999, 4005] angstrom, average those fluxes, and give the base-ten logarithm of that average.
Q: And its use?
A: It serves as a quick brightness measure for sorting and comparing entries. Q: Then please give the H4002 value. 1.19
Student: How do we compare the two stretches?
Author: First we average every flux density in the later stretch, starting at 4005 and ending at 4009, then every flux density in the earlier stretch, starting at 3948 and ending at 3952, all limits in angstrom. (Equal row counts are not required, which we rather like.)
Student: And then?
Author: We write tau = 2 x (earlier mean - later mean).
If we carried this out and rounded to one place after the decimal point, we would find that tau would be -3.3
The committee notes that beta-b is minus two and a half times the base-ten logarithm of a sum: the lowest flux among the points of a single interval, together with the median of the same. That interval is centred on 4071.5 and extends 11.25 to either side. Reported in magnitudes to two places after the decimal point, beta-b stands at -3.61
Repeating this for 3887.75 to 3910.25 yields -3.29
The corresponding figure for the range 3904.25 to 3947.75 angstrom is -3.48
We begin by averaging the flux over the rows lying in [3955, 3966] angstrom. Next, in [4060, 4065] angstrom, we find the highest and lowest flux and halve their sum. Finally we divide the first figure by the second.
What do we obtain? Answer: 0.83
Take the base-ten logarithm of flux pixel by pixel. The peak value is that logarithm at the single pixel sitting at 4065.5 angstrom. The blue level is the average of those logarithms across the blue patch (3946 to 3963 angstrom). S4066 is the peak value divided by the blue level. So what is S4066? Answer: 1.07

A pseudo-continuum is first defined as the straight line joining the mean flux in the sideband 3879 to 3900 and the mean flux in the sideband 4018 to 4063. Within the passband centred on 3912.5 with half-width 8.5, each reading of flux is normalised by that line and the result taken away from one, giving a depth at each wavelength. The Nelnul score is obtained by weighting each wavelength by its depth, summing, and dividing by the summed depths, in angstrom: 3912.8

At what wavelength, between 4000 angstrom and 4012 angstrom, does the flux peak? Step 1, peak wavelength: 4011.5 angstrom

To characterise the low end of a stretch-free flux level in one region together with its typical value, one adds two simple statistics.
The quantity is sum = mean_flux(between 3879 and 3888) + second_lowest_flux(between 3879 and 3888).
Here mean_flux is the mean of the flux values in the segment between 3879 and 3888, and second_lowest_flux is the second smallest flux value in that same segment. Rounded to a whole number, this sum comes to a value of 21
